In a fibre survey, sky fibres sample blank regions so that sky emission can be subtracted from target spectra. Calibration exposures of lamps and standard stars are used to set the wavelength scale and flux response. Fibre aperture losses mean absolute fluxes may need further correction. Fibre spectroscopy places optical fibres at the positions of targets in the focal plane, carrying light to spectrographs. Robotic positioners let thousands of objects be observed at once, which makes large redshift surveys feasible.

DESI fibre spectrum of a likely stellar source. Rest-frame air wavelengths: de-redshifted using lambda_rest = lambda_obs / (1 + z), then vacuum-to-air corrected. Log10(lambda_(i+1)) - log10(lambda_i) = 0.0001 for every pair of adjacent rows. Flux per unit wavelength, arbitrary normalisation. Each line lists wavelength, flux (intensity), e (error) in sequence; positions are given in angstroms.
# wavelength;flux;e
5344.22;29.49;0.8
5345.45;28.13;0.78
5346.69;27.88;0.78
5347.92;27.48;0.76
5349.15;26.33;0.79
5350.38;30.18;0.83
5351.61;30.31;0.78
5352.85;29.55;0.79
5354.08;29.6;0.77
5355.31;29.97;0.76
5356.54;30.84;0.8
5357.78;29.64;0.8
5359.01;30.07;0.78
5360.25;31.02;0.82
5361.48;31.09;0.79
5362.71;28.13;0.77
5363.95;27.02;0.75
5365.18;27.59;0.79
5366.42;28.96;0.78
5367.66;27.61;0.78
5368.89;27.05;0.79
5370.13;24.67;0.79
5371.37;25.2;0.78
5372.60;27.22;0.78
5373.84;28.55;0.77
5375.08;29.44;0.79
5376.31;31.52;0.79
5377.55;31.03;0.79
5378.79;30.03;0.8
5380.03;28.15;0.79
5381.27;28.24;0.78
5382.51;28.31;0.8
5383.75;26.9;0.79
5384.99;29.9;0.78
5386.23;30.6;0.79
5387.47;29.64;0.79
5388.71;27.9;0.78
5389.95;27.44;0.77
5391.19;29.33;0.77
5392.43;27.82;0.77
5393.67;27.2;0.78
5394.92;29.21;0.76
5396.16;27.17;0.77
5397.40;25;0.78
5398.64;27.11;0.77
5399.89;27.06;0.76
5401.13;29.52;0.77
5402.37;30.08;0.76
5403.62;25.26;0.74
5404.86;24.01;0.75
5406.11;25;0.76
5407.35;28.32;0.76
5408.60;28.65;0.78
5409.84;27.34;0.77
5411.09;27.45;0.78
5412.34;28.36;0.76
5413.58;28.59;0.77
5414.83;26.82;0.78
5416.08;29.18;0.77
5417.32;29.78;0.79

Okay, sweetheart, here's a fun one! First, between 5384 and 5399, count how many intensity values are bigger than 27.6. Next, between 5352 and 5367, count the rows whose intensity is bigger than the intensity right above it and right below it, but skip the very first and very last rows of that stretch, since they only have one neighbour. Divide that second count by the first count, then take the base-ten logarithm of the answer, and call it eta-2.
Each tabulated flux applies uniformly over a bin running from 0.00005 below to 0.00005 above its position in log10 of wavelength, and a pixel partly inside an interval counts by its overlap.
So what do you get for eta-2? -0.54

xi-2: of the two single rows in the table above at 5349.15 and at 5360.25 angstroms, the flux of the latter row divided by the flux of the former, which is 1.18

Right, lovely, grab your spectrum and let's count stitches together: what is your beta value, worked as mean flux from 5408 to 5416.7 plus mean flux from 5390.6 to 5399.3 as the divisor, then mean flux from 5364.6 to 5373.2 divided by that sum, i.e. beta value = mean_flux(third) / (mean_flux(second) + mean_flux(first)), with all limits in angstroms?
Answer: 0.484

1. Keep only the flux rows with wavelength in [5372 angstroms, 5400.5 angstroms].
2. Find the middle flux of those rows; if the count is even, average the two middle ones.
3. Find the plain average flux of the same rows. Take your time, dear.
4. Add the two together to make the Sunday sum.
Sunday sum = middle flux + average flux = 56.7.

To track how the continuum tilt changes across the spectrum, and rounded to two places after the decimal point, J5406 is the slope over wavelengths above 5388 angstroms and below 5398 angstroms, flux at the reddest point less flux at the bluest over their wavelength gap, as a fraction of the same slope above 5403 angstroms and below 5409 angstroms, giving -0.49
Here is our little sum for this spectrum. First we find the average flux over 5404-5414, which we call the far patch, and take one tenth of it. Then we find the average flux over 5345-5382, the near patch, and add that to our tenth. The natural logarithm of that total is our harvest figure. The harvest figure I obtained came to 3.45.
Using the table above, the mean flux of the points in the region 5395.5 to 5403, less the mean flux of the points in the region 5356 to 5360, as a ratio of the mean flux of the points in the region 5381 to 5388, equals -0.087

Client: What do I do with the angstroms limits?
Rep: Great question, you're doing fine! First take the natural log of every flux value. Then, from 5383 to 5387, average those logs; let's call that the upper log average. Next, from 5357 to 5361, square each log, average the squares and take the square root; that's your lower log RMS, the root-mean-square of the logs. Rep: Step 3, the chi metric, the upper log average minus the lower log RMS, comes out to -0.04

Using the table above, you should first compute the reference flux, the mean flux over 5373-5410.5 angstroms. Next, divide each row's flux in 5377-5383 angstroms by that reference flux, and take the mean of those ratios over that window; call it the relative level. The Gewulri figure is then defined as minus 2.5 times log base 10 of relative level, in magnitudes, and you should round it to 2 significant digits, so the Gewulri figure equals -0.036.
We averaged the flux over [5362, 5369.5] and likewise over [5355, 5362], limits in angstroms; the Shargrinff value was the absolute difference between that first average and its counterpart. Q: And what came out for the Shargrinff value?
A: 2.7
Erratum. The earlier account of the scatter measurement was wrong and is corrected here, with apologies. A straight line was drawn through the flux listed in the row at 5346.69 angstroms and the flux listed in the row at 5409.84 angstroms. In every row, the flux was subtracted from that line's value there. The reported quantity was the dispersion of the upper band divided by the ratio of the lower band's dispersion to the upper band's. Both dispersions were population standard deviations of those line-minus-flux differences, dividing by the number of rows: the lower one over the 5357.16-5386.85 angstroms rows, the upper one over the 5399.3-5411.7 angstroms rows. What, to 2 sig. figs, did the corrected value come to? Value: 2.0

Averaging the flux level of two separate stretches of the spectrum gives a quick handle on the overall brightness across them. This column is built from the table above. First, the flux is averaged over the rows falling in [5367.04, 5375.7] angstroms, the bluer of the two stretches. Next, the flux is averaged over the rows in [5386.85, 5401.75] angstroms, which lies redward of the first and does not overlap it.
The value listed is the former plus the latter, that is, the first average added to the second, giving 55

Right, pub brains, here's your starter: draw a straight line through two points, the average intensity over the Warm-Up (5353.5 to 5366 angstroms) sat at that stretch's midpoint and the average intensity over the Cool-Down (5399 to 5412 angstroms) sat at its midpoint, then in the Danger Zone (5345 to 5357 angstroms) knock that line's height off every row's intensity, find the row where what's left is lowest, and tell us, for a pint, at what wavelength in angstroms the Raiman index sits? 5349.15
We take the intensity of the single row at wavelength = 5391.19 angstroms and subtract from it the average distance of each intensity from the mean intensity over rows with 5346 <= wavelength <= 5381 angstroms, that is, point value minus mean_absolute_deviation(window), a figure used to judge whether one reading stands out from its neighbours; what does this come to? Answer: 27.8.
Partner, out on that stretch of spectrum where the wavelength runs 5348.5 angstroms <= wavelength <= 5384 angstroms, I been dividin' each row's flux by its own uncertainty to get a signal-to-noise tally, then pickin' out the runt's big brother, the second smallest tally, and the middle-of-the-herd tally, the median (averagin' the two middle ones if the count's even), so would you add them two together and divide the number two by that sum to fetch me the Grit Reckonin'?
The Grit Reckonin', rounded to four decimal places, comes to 0.0288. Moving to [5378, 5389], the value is 0.0279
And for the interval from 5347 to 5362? 0.0269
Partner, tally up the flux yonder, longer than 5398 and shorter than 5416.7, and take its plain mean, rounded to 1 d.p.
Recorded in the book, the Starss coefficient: 27.5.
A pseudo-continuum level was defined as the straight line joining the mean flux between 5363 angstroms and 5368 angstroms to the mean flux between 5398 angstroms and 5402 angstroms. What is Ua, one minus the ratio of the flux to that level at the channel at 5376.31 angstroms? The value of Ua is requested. -0.13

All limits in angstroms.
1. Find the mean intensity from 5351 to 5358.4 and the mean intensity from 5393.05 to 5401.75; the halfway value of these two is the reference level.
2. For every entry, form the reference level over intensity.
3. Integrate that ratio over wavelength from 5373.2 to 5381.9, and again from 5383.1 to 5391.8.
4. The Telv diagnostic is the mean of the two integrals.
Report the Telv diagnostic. 8.6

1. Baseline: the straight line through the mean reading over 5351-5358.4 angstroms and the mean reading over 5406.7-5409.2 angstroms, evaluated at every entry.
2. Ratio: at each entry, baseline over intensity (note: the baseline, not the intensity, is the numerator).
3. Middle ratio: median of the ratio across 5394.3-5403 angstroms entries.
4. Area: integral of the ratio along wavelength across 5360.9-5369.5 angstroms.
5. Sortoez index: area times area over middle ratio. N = 78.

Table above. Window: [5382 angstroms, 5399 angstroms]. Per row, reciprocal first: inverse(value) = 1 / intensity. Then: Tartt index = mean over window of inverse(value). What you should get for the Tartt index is 0.0357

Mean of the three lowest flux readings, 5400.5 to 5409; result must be 24.8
